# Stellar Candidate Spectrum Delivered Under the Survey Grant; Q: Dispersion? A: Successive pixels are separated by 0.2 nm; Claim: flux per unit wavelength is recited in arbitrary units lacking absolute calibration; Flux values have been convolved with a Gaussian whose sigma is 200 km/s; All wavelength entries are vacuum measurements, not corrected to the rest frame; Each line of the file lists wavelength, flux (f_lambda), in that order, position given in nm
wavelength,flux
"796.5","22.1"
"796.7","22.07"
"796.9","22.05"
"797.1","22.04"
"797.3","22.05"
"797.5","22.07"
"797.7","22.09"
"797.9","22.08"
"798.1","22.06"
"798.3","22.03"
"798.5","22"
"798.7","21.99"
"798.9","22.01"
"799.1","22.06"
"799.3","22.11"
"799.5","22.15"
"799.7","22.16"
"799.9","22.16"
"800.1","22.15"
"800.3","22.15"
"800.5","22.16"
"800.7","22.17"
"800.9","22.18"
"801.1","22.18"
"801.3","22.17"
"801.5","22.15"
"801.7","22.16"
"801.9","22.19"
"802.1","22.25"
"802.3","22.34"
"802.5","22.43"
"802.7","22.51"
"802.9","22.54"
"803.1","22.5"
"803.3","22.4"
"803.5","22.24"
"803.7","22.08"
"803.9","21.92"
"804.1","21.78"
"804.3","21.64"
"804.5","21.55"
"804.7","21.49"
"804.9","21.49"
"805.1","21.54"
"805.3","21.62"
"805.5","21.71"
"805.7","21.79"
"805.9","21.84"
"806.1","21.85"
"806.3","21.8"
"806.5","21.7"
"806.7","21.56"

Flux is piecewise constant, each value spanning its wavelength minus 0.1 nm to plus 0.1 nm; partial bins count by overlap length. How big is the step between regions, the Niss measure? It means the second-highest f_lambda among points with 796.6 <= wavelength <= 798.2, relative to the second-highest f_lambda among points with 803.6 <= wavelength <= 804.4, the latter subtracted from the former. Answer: 0.2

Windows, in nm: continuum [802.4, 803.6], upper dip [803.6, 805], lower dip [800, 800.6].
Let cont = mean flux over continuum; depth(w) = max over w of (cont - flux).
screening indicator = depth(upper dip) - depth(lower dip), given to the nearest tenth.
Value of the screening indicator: 0.7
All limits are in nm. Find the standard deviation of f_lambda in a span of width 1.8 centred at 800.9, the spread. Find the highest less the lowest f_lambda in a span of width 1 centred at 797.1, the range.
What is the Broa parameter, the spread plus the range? 0.04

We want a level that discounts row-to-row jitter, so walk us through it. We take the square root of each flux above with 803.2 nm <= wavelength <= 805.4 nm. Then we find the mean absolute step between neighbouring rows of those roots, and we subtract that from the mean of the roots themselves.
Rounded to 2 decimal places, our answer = 4.66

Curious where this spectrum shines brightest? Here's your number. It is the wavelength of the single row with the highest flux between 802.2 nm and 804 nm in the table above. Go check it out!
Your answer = 802.9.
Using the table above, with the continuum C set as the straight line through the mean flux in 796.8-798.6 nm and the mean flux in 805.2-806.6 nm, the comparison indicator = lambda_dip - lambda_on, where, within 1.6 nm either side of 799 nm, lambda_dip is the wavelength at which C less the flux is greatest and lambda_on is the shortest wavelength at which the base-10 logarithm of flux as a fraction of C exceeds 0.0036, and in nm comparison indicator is -1.20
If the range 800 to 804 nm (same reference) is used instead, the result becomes 3.80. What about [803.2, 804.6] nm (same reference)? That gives 1.20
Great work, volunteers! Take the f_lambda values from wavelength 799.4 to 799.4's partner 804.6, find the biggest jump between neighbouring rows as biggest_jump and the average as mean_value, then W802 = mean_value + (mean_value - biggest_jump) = 44.2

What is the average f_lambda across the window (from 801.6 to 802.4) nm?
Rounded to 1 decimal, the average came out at 22.2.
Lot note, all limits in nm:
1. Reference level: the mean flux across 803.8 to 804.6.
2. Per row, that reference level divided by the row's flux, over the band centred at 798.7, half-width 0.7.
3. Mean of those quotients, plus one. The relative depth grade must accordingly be 1.986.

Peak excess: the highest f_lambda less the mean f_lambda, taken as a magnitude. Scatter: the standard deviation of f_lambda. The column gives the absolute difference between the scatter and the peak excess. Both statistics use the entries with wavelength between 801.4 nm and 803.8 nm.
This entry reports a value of 0.07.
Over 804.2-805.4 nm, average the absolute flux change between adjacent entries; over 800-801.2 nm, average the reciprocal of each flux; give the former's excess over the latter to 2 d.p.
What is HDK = 0.01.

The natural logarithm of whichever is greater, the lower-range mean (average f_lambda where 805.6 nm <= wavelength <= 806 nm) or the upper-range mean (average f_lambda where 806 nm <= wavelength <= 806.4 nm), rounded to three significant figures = 3.08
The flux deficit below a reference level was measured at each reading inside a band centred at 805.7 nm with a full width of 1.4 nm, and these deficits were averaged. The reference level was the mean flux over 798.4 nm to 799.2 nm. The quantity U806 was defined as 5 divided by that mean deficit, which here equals 18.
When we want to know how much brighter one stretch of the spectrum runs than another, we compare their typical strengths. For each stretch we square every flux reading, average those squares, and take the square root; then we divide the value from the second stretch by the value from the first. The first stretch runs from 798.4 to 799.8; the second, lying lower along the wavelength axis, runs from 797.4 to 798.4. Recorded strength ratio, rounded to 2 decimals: 1.00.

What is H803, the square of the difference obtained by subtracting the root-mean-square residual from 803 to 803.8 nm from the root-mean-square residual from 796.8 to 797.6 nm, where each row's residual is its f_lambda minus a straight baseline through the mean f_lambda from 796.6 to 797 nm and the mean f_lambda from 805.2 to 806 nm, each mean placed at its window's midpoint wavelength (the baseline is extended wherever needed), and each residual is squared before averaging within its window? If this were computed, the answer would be 0.239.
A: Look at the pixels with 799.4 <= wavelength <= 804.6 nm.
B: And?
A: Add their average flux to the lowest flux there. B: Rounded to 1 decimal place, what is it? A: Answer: 43.7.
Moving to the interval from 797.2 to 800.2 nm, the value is 44.1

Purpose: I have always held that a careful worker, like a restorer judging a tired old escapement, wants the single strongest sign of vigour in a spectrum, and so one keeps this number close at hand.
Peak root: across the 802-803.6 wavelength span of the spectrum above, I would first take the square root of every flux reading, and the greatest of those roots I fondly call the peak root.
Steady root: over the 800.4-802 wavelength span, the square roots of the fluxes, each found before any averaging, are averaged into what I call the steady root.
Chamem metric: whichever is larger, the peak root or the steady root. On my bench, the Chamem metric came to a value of 4.75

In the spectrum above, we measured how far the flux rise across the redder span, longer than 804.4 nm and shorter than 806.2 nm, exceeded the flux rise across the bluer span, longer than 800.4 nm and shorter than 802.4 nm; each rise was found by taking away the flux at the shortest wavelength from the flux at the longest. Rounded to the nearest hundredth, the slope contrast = 0.12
